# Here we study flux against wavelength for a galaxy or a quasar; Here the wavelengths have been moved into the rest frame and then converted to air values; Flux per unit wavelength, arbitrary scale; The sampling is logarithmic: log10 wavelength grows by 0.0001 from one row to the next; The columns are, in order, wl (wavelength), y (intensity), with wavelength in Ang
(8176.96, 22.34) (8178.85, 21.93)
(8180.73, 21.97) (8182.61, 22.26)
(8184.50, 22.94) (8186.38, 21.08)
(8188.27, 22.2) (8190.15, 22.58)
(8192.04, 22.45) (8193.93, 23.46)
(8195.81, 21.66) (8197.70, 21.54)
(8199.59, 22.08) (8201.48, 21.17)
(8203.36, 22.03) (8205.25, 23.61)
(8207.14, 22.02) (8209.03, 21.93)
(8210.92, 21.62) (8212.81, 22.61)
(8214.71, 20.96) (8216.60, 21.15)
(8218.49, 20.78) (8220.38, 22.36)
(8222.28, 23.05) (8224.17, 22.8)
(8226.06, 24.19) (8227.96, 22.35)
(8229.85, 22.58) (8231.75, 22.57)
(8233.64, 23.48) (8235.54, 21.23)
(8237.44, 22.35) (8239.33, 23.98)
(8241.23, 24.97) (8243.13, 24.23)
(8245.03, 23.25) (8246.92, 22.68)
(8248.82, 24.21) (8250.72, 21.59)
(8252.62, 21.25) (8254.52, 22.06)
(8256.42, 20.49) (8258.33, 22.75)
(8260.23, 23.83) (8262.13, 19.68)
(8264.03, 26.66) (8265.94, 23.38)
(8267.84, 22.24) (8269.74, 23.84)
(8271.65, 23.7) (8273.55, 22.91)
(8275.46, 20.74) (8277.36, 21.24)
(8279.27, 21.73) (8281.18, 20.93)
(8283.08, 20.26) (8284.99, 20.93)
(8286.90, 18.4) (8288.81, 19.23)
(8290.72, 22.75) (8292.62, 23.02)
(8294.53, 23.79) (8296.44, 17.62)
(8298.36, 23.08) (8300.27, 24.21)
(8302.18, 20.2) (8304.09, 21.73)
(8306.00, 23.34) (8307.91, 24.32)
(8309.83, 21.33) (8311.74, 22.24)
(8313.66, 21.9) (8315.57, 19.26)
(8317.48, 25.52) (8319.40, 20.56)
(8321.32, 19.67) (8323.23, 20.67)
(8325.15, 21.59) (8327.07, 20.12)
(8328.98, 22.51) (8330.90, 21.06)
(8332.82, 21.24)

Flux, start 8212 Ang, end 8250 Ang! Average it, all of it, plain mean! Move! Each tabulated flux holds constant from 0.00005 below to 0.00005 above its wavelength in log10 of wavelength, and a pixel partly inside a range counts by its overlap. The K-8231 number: 22.8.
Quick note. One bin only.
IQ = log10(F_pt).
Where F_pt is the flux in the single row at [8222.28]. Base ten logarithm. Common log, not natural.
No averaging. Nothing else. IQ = 1.36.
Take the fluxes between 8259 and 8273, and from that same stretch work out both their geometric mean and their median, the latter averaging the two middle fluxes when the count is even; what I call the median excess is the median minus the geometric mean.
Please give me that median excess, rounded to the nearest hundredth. 0.45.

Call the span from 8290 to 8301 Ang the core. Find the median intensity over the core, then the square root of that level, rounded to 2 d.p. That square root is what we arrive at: 4.80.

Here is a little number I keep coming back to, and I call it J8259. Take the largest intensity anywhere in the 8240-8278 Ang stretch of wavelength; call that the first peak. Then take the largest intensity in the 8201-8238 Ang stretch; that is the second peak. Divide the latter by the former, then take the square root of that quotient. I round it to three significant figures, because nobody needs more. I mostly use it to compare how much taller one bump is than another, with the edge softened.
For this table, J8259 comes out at 0.953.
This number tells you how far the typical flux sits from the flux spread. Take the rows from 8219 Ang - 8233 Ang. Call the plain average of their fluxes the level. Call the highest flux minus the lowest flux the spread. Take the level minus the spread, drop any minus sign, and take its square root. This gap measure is 4.6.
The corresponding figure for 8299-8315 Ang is 4.3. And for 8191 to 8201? 4.5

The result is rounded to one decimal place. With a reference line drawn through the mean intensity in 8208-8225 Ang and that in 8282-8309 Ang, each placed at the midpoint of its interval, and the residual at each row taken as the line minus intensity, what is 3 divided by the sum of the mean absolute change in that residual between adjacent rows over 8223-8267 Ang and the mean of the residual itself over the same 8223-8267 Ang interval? 4.9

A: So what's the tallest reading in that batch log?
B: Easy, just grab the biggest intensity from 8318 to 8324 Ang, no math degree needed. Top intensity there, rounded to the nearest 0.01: 20.67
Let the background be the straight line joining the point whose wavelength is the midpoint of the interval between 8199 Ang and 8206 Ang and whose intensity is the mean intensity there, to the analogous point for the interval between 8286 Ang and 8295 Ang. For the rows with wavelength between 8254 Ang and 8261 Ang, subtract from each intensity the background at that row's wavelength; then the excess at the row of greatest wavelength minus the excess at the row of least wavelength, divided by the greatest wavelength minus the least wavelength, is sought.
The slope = 0.32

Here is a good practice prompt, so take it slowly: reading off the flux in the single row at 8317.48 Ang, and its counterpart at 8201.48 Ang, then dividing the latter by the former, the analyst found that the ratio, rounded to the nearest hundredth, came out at 0.83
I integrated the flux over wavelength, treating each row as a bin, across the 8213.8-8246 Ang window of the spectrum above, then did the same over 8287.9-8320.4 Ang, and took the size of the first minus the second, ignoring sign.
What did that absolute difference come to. 17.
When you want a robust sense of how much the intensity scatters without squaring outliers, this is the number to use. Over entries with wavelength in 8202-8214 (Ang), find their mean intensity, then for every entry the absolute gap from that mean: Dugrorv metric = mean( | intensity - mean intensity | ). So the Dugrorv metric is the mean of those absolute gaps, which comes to 0.5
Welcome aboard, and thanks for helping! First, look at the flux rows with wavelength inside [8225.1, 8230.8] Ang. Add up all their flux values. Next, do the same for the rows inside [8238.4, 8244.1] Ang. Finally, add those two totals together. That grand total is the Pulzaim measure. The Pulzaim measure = 142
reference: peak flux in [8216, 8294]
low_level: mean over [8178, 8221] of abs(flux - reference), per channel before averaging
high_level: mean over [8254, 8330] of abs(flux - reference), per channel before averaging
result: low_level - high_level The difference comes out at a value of -0.16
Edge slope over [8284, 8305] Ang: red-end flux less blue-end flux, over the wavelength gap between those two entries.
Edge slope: 0.042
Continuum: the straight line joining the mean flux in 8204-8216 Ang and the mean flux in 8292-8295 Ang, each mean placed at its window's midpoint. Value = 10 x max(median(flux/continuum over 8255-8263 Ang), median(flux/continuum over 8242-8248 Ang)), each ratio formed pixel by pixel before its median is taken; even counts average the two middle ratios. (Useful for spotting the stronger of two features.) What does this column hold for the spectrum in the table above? 10.3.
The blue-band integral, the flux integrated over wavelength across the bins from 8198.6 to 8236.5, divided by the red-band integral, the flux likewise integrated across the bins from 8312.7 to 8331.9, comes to 2.1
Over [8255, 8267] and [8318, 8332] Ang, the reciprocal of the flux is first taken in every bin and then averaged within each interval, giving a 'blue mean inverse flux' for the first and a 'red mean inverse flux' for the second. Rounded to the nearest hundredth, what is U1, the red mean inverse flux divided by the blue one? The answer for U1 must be 1.08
